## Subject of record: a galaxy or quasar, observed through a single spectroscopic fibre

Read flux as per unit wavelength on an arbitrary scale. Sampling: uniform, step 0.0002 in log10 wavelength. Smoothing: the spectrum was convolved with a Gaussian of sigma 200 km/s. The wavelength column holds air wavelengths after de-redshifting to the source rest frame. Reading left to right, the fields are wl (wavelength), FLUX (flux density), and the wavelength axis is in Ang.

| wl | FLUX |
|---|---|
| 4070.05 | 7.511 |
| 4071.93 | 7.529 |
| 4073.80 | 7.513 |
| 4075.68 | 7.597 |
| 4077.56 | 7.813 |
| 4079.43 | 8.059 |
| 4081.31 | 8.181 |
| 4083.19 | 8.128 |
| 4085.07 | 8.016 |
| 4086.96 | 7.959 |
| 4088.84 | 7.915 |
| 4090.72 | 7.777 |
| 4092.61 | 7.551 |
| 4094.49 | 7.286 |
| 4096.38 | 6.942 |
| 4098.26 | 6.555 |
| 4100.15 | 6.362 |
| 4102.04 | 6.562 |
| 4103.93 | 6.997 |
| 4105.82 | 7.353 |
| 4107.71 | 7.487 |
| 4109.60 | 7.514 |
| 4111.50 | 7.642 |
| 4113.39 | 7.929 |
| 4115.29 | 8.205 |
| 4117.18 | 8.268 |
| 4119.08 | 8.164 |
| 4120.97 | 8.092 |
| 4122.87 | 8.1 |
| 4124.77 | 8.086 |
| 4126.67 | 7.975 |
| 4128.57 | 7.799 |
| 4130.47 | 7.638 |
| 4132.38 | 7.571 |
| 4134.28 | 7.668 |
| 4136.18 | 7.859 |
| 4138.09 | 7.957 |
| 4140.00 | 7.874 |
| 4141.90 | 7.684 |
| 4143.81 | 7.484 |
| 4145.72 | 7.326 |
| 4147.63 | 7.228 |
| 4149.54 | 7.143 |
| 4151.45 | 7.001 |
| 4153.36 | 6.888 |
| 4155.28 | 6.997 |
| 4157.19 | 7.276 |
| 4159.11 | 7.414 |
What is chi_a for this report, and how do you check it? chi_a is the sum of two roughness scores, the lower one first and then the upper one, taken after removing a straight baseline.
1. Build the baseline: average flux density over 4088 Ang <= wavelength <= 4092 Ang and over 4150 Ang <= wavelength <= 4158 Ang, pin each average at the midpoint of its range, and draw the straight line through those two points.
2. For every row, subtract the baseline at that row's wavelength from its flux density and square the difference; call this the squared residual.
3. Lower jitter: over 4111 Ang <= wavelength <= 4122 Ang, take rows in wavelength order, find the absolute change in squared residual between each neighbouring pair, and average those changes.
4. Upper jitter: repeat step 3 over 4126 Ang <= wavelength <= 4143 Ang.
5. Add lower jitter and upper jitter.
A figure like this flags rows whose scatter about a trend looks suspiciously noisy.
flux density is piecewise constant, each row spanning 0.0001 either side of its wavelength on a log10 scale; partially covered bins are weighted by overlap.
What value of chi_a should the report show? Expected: 0.28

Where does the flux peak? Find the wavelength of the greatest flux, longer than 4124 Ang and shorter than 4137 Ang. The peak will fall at 4124.77 Ang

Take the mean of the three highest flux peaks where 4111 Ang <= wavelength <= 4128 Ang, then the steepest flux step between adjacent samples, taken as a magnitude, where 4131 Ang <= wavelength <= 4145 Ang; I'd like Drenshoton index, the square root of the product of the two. 1.28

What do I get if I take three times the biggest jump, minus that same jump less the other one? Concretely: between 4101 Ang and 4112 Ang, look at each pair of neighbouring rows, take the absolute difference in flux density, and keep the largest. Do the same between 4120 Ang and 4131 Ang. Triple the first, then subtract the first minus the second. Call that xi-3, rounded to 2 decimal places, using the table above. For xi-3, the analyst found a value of 1.05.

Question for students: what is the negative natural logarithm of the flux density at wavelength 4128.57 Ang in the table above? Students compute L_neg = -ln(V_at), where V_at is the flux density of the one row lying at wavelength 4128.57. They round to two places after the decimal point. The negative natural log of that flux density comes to -2.05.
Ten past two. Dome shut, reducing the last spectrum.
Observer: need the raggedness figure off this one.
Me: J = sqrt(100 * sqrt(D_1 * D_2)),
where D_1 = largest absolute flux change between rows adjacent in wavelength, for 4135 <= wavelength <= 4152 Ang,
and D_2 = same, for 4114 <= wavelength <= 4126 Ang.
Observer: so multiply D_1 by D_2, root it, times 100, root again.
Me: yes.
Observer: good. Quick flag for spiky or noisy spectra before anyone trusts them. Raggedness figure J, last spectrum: 3.8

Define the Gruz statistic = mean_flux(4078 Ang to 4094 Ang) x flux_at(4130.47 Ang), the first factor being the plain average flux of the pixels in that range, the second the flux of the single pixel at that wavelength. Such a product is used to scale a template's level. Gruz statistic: 61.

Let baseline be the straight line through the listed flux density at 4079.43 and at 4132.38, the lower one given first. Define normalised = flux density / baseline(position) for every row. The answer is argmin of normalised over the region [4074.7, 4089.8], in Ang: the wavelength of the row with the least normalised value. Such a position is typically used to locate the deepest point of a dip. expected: 4075.68 Ang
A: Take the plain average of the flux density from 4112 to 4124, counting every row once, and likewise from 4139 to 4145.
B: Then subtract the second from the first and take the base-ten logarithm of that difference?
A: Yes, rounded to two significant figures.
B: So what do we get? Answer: -0.35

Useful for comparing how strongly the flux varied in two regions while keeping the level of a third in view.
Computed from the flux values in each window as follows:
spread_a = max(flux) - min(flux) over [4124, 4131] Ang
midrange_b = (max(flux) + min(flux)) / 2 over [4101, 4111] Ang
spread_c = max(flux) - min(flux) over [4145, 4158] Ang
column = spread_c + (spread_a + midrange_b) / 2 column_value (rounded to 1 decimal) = 4.2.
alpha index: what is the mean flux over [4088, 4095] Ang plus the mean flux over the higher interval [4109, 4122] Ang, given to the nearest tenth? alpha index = 15.6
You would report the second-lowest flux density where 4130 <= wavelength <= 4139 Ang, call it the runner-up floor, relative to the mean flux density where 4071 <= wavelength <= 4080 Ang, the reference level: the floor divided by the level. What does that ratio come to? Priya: 0.99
